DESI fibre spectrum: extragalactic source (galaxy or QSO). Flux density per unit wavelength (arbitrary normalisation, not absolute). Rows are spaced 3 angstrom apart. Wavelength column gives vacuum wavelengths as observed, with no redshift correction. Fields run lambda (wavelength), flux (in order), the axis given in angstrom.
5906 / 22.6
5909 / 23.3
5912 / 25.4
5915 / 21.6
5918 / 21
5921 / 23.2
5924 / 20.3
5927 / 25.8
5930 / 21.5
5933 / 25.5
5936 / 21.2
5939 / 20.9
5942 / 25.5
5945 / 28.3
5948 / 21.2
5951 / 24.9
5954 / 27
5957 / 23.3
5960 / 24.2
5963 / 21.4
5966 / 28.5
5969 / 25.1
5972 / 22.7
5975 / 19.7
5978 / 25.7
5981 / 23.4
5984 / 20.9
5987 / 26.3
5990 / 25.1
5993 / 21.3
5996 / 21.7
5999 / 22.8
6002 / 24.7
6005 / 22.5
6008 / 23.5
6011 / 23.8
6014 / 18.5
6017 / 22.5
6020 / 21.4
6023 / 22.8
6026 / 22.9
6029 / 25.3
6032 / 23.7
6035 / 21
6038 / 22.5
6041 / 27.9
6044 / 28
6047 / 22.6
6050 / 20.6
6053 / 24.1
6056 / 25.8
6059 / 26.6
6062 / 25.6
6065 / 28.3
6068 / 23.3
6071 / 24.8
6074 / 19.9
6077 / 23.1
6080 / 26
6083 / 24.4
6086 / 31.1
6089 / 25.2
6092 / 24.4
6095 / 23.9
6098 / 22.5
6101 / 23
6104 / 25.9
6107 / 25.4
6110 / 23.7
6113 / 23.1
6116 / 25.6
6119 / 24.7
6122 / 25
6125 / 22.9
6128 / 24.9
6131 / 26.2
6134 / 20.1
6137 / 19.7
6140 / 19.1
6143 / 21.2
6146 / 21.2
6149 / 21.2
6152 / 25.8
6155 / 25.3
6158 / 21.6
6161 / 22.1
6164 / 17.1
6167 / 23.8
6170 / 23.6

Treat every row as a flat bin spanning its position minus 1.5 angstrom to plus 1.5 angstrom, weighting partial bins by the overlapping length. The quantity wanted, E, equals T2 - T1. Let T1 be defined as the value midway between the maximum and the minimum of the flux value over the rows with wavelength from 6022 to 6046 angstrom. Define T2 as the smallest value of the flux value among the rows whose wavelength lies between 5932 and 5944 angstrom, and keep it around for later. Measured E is -3.6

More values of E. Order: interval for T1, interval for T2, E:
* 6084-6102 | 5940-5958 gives -5.6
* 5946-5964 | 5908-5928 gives -3.8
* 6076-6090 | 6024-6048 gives -6.1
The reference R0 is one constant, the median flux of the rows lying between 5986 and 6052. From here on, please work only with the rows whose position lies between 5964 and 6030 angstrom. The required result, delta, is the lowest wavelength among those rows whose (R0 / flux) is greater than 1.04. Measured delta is 5975 angstrom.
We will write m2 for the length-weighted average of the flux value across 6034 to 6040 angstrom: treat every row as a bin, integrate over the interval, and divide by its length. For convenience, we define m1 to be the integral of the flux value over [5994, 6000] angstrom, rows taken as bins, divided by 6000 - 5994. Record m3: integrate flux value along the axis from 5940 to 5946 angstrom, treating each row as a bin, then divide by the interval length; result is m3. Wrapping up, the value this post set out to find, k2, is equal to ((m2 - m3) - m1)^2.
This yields 680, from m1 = 22.1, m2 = 22.3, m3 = 26.3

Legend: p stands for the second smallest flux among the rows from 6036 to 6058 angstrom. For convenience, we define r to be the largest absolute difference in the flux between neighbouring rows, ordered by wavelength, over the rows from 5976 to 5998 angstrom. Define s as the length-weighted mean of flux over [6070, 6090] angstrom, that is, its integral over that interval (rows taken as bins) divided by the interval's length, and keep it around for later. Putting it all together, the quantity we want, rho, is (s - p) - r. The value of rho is -3.0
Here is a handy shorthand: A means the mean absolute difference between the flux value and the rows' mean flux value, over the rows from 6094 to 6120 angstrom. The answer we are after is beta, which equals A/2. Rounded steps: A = 1.07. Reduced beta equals 0.53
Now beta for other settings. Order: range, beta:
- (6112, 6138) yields 0.95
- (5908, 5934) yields 0.87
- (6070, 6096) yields 0.90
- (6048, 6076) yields 1.05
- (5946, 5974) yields 0.94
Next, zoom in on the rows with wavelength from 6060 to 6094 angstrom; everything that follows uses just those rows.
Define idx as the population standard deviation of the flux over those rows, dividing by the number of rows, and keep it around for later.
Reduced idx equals 2.74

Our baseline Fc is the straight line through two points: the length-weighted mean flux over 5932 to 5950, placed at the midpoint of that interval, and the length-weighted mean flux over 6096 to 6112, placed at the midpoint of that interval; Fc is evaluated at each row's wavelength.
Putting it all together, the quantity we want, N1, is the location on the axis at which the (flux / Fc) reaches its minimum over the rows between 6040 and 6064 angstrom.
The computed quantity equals 6050 angstrom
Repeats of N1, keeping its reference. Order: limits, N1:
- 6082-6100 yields 6098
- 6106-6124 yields 6113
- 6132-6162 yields 6140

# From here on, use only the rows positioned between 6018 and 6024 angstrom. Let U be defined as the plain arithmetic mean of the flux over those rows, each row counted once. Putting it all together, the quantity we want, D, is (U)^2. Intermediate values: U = 22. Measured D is 488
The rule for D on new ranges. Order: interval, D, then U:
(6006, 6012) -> 559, 24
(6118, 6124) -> 618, 25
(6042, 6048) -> 640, 25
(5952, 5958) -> 633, 25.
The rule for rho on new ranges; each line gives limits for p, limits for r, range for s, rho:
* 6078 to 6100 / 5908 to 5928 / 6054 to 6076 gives -4.6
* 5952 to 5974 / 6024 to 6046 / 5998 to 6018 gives -5.5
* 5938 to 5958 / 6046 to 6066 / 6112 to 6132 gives -0.1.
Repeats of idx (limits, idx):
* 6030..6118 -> 2.39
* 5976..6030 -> 1.89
